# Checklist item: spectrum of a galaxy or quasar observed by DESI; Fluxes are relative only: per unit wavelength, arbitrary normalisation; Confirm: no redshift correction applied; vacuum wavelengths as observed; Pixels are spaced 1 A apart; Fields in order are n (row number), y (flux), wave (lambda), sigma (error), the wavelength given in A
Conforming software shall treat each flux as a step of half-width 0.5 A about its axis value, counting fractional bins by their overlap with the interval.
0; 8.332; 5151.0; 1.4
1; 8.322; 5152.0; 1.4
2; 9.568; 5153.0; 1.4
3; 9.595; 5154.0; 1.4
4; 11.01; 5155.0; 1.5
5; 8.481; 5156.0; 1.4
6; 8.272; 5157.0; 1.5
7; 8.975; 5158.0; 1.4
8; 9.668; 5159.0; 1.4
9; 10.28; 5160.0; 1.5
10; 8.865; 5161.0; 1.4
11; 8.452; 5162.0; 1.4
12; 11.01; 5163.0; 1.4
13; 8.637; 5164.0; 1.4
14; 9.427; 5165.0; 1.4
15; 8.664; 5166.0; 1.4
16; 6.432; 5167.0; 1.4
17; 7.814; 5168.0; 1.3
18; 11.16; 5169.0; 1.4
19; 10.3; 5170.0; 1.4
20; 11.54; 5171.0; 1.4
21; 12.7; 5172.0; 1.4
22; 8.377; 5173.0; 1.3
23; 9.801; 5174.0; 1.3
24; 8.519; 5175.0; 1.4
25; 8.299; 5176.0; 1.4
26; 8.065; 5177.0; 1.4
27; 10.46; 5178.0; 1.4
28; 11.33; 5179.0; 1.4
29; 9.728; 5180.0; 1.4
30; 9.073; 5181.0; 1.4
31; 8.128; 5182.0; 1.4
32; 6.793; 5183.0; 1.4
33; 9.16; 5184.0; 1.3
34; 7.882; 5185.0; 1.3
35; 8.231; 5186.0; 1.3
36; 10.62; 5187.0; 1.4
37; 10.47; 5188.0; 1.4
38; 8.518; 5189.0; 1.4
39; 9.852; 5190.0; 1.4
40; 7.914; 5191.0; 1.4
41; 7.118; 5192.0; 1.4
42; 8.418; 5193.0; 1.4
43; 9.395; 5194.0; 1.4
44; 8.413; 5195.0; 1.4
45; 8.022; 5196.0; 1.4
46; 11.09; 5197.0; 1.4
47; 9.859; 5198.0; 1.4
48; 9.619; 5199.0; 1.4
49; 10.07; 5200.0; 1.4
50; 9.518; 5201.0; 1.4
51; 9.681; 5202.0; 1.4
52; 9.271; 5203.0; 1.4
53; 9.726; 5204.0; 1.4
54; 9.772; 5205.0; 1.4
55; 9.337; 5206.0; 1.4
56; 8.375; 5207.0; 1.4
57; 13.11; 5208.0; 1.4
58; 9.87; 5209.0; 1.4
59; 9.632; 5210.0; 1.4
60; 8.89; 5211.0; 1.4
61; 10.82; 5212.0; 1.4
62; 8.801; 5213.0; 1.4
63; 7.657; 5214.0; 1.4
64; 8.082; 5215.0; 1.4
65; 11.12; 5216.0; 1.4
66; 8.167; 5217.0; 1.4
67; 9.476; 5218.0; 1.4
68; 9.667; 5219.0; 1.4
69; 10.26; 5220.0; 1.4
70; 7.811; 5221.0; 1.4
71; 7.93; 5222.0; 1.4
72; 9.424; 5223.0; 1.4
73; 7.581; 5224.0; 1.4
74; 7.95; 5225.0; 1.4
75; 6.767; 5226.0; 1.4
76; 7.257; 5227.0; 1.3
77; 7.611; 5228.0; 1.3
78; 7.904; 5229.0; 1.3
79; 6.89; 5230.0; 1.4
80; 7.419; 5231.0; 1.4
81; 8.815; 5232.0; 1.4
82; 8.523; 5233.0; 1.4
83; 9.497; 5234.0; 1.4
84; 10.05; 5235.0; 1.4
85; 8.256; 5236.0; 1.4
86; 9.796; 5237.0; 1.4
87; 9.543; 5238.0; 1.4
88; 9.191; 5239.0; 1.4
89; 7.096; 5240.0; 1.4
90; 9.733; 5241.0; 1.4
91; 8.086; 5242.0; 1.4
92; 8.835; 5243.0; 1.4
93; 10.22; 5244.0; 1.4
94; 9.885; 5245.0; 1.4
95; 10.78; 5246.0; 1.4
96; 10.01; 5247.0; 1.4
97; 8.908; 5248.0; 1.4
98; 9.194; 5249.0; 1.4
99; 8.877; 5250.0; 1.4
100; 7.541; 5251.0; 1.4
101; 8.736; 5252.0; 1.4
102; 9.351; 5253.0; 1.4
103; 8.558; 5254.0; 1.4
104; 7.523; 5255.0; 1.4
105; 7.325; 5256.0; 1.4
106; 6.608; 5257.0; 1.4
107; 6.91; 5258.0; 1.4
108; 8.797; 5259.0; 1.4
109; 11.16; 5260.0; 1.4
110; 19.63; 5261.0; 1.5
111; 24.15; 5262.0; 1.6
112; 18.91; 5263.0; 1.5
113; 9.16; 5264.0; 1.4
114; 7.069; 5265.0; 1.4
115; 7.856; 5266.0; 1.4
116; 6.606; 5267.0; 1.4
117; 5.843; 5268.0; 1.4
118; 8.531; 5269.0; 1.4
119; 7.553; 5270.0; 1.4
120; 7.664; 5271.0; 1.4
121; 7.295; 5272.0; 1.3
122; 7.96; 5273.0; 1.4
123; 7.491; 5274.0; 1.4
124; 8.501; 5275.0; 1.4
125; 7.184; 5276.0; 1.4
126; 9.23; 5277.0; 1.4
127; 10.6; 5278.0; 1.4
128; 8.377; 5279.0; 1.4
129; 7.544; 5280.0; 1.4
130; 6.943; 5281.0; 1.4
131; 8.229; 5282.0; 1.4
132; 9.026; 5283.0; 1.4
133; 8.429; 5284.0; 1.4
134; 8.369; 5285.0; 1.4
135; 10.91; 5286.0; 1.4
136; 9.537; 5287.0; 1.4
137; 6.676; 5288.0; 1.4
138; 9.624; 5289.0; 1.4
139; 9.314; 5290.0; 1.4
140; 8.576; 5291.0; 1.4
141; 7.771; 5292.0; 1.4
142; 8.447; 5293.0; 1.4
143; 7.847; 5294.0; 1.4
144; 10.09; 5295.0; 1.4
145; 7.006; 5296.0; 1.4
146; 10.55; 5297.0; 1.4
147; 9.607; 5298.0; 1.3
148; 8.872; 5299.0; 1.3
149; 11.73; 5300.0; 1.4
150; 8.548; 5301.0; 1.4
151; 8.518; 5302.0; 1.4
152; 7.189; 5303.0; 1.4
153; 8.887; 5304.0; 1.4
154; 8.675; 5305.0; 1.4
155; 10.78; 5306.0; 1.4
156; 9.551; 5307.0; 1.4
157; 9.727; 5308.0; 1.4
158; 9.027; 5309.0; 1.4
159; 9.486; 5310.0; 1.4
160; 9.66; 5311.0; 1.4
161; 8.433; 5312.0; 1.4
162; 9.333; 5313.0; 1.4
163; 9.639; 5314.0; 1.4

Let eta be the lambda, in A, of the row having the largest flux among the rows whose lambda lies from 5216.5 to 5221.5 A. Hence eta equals 5220.0 A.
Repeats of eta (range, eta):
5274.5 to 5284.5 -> 5278.0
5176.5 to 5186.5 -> 5179.0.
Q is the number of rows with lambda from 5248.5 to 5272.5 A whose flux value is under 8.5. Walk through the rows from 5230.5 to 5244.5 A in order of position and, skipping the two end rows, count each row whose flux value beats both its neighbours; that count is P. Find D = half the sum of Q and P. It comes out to 8.0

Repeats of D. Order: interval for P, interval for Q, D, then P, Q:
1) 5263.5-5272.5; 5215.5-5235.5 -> 7.0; 3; 11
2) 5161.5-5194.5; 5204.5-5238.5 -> 12.0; 9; 15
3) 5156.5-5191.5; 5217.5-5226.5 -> 7.5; 10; 5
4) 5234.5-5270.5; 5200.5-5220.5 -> 6.5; 9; 4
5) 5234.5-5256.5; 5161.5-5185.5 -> 7.5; 6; 9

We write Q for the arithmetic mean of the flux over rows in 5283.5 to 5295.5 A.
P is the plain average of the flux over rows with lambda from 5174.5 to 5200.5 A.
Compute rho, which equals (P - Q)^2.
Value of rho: 0.06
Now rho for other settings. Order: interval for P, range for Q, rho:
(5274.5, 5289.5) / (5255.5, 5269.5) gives 4.00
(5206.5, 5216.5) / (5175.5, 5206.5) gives 0.23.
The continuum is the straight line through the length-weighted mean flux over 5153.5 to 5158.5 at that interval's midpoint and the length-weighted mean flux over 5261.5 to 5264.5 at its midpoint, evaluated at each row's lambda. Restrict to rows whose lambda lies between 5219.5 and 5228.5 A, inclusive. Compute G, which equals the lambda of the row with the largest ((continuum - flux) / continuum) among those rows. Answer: 5226.0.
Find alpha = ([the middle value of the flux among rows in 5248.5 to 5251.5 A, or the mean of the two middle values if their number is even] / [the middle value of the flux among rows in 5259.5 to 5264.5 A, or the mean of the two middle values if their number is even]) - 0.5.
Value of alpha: -0.03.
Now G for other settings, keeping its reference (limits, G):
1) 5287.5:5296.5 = 5288.0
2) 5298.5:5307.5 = 5303.0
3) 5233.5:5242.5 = 5240.0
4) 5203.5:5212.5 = 5207.0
